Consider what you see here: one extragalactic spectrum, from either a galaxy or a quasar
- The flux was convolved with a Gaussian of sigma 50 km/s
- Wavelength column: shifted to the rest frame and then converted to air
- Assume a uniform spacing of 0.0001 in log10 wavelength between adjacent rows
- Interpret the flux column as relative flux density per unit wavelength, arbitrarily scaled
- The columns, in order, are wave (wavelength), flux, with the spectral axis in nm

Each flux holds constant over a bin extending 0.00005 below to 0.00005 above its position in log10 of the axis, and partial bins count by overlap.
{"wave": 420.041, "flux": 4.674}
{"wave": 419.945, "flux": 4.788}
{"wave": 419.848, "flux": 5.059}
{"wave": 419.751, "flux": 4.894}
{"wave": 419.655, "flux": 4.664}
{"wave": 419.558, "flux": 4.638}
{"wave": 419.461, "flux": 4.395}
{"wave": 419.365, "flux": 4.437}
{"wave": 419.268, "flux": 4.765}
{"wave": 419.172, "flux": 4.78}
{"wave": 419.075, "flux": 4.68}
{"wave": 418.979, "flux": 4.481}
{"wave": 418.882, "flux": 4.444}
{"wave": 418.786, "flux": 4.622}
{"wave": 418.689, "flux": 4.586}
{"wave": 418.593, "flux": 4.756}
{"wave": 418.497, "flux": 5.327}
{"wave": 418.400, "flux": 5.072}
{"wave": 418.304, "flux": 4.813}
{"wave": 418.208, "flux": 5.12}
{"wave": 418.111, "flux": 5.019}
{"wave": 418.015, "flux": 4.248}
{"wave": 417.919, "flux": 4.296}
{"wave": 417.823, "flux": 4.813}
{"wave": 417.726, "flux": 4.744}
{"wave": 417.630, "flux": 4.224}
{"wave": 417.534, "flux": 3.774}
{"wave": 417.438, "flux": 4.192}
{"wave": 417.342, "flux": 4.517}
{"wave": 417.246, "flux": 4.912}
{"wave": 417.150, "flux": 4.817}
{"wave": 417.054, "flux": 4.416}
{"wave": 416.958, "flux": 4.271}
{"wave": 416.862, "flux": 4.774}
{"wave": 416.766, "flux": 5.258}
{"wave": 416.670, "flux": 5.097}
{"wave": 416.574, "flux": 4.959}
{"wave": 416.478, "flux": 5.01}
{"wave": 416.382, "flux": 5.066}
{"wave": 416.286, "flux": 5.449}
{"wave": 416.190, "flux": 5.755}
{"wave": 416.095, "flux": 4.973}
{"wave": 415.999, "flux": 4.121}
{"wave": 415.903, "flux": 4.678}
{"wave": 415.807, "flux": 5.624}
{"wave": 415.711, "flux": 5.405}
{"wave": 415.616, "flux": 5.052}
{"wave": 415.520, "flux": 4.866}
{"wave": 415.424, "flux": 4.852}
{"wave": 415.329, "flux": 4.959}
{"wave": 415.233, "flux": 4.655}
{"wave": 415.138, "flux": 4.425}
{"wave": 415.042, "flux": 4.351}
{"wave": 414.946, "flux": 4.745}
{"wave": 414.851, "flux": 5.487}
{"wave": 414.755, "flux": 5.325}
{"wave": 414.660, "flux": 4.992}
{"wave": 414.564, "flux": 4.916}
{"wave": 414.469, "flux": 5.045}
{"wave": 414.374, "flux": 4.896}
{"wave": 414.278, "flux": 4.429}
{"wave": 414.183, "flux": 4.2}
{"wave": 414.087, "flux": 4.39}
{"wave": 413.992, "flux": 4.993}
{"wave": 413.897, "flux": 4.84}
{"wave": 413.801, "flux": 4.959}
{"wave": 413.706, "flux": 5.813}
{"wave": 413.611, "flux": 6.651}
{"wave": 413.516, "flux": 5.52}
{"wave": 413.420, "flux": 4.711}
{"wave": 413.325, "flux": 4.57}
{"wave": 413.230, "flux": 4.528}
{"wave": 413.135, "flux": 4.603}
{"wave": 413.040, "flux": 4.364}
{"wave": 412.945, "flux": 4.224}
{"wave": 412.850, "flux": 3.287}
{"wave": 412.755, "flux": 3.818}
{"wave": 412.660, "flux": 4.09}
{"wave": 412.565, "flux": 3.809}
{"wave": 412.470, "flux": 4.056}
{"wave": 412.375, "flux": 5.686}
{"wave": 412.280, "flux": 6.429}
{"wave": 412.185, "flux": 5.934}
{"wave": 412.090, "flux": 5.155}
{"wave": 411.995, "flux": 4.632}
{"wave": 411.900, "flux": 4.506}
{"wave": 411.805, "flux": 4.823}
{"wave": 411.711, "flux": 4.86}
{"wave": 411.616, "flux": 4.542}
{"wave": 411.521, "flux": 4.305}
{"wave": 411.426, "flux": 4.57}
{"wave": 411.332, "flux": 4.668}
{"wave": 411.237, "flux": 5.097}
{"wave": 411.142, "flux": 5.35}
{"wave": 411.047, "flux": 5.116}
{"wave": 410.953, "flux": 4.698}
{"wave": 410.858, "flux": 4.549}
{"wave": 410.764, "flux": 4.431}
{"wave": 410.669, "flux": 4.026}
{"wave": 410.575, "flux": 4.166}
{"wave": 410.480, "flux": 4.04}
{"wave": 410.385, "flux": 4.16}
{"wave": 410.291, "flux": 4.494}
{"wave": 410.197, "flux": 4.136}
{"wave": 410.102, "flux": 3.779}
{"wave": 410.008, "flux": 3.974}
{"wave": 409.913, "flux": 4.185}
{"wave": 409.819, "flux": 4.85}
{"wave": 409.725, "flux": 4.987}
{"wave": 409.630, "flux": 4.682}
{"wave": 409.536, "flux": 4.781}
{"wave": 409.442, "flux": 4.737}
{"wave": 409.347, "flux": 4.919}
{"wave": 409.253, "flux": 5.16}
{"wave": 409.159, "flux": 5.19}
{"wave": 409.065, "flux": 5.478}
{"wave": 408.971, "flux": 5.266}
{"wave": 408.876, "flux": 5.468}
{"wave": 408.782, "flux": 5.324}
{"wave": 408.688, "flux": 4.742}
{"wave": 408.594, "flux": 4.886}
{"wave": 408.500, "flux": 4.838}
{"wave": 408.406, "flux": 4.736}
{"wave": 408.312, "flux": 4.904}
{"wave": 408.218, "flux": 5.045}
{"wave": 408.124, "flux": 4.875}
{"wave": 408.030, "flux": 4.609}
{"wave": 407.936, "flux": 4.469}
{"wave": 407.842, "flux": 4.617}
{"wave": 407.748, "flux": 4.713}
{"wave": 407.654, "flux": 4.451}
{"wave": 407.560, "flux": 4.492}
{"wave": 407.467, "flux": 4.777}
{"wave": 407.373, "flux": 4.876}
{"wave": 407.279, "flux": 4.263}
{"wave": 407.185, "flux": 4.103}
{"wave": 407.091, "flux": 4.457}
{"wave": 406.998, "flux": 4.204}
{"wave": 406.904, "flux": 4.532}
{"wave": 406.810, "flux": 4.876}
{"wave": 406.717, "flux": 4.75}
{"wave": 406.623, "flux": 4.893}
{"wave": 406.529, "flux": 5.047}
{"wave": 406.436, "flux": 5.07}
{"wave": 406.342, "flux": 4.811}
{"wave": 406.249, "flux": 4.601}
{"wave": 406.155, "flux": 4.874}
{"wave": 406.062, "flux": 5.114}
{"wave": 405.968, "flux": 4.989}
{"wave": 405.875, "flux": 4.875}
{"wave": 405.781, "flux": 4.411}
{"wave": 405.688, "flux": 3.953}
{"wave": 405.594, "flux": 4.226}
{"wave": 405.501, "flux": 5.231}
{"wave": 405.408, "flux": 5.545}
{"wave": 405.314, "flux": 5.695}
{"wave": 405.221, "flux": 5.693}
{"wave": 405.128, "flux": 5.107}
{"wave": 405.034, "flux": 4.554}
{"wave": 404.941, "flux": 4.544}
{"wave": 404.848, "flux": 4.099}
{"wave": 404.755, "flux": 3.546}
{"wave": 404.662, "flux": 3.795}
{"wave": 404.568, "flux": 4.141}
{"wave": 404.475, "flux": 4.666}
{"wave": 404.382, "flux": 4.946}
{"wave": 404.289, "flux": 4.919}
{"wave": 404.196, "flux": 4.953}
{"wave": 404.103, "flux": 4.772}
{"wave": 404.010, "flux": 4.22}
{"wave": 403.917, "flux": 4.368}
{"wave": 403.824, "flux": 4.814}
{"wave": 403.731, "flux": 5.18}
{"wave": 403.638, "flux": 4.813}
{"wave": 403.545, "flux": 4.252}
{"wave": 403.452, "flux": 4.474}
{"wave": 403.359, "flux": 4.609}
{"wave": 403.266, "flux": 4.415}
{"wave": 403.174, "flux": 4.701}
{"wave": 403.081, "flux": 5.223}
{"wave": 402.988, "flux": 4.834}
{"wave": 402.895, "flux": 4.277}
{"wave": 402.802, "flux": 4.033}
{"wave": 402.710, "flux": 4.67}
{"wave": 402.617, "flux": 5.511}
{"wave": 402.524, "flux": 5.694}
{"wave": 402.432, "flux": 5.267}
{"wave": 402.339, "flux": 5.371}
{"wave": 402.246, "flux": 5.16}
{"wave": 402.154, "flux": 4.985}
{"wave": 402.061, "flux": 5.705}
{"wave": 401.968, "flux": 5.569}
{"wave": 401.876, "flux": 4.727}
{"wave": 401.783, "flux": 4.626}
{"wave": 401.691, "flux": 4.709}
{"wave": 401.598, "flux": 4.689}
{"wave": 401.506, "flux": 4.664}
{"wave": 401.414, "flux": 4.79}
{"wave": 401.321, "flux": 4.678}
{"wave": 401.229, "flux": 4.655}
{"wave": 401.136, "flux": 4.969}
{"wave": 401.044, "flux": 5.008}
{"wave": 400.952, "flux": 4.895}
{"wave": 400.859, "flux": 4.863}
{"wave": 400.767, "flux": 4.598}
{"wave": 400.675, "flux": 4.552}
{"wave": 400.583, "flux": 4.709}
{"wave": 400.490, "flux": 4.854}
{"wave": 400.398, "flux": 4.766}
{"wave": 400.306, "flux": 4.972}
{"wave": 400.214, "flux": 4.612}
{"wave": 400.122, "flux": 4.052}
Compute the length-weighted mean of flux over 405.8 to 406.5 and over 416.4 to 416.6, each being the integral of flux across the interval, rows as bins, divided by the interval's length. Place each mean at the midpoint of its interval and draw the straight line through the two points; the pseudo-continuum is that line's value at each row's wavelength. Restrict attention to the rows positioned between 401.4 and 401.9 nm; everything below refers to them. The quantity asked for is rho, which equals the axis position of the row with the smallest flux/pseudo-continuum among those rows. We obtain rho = 401.783 nm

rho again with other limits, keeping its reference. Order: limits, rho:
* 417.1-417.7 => 417.534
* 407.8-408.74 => 407.936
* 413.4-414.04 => 413.420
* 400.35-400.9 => 400.675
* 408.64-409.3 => 408.688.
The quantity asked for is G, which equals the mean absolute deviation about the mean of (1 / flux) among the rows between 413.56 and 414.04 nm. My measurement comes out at 0.020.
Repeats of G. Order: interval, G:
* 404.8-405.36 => 0.023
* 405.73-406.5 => 0.008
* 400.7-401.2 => 0.005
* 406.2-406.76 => 0.006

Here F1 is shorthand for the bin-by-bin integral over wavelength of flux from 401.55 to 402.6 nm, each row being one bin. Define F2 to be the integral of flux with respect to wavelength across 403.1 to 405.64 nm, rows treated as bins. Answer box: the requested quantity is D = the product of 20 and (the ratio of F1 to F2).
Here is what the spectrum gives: 9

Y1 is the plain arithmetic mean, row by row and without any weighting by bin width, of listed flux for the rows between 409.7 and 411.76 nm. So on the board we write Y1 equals 4.50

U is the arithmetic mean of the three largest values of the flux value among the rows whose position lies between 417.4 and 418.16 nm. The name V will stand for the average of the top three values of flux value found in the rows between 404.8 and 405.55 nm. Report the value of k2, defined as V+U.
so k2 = 10.5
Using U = 4.86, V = 5.64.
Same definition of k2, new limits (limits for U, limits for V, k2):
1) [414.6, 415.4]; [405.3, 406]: 10.8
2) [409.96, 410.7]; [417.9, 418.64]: 9.4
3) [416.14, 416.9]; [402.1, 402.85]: 11.0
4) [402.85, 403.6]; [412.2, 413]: 10.4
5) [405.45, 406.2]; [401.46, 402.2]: 10.5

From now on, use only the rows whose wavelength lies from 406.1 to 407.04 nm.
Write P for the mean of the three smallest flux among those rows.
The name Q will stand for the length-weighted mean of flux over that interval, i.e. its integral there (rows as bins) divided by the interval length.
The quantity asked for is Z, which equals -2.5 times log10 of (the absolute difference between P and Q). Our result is 1.2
